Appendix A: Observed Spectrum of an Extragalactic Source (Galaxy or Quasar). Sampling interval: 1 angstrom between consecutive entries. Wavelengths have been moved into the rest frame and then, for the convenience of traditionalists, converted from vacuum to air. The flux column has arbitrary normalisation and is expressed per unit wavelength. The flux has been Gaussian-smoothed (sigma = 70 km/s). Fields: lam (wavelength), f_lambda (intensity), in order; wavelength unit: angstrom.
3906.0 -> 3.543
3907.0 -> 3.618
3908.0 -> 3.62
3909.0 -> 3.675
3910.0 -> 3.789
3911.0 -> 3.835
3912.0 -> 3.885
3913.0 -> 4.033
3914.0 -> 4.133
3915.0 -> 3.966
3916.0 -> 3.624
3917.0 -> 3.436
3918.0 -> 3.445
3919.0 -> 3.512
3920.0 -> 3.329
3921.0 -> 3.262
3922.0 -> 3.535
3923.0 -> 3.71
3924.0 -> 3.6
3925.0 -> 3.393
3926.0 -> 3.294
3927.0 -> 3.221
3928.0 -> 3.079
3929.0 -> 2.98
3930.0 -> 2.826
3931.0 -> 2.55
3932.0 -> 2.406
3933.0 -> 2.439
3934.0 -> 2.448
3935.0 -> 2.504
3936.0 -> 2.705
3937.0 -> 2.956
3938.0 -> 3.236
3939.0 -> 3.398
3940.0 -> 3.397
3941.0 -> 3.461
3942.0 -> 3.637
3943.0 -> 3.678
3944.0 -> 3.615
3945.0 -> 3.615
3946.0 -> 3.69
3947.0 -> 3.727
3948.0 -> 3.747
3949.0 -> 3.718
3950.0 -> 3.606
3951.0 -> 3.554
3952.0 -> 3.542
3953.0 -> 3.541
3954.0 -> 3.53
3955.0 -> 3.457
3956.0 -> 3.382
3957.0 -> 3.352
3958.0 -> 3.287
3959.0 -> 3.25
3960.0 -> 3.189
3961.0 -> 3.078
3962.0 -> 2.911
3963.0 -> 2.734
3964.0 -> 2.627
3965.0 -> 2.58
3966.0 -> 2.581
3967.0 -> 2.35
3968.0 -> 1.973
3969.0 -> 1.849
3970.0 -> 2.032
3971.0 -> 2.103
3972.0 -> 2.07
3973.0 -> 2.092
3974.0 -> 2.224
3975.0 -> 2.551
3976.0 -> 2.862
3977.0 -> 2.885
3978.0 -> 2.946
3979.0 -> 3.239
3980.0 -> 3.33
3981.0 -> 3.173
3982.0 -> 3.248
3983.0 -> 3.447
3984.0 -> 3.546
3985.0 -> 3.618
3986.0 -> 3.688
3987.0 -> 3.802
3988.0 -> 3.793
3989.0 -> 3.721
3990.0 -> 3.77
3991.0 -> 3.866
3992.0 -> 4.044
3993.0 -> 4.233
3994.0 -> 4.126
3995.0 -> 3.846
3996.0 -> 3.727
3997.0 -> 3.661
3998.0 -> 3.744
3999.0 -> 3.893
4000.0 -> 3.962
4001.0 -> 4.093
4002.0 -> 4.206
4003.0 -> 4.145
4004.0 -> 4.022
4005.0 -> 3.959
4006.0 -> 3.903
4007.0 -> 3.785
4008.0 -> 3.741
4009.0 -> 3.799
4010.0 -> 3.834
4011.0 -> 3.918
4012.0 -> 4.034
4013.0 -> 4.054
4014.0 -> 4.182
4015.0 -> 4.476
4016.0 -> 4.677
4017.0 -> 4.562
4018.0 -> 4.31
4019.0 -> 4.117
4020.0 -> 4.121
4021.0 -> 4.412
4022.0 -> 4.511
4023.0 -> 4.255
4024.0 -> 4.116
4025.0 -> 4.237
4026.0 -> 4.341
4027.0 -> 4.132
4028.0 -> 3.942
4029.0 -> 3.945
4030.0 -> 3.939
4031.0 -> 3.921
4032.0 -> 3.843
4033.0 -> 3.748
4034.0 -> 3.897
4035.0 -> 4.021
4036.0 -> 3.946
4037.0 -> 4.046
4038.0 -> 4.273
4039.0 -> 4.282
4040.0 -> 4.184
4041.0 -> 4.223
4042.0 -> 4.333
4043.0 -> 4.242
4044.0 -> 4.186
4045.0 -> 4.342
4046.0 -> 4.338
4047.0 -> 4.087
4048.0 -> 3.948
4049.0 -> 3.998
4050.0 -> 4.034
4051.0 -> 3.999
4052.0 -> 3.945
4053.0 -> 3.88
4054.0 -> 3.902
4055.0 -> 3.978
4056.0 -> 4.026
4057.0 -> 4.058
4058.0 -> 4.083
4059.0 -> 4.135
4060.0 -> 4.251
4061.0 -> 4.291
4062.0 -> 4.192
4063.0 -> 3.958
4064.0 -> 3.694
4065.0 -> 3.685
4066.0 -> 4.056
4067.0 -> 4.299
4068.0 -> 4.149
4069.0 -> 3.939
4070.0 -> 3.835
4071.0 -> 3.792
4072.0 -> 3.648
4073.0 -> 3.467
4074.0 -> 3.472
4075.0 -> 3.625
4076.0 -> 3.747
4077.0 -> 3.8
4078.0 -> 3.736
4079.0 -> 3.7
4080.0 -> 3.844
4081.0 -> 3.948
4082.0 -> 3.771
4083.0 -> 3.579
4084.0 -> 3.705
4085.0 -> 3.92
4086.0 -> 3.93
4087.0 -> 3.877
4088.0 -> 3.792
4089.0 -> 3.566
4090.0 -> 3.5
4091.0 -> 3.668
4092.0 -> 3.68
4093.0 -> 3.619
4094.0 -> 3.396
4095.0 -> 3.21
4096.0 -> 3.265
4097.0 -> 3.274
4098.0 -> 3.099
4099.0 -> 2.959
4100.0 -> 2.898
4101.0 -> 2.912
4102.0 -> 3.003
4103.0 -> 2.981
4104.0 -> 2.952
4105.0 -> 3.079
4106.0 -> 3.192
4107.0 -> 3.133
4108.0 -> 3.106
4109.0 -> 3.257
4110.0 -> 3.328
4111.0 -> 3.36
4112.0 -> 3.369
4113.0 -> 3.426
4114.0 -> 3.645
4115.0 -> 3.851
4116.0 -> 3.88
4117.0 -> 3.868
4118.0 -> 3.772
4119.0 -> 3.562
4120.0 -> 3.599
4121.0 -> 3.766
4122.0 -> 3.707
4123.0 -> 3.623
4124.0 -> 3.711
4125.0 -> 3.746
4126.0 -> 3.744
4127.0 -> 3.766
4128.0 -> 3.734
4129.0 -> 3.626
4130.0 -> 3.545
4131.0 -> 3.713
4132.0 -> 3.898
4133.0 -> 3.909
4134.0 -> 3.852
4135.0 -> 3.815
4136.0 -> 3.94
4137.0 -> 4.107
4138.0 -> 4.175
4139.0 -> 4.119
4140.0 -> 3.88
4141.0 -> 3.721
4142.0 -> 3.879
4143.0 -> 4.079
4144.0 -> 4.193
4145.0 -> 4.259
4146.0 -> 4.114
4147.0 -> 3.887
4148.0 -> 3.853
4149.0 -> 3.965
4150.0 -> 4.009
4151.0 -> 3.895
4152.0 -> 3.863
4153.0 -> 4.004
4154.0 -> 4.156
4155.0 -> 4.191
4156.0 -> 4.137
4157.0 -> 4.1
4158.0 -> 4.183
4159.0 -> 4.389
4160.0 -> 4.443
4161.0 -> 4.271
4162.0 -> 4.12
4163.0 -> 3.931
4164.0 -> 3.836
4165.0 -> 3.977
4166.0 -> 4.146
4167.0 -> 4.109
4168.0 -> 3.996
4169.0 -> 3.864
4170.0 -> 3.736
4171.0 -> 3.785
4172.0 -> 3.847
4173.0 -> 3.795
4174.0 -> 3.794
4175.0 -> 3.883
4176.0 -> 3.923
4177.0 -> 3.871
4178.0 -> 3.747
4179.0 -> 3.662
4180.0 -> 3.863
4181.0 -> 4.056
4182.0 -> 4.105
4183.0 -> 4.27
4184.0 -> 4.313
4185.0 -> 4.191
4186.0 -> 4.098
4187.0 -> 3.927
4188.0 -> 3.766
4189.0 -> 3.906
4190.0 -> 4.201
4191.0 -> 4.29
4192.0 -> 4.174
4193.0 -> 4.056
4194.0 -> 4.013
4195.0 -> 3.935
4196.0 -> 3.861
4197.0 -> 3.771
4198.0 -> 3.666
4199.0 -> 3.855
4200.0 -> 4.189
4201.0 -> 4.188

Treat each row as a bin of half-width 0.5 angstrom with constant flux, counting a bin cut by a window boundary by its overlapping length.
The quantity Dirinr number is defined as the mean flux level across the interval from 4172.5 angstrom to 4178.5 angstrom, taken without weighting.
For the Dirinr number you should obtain 3.84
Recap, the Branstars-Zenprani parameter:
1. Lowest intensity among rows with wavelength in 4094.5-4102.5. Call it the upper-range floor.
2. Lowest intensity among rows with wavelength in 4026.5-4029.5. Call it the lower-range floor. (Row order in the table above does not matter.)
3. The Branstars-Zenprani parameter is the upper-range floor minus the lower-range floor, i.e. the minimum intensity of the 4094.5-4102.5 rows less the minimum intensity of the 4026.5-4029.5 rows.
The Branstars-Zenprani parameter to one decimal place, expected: -1.0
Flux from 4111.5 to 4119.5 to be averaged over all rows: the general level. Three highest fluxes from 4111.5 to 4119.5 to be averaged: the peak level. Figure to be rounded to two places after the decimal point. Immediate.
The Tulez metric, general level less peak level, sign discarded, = 0.19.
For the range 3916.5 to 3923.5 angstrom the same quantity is 0.12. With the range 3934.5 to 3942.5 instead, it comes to 0.34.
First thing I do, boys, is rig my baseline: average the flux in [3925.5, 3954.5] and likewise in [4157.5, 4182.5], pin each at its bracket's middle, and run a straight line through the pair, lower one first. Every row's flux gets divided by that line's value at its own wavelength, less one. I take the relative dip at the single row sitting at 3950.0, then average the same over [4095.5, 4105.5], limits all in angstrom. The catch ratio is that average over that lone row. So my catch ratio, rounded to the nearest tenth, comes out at -1.9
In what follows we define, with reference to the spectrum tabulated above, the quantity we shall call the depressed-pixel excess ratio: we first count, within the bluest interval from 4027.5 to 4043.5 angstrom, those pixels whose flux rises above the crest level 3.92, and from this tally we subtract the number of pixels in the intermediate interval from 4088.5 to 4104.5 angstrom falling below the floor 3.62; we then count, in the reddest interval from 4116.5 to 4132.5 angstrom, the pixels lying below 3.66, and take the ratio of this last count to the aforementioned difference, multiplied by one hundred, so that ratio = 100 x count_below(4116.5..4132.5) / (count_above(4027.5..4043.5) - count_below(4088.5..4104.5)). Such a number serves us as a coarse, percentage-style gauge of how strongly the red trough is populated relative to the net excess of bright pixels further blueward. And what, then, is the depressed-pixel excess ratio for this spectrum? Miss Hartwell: -500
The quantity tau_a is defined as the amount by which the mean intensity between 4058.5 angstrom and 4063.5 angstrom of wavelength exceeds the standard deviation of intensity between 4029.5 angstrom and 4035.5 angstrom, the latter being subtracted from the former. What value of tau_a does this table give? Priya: 4.1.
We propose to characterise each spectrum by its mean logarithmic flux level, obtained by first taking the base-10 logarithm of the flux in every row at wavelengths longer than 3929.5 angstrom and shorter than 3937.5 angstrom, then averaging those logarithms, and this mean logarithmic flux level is 0.41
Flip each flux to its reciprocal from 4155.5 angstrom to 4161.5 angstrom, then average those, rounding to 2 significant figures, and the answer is 0.24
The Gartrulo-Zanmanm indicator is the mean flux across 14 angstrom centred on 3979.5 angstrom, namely 3.06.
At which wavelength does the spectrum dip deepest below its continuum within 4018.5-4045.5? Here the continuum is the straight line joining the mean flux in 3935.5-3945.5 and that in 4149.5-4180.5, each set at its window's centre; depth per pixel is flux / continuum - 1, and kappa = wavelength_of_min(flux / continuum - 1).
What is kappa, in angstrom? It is 4033.0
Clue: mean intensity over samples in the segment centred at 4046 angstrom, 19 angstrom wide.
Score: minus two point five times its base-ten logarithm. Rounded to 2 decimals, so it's -1.54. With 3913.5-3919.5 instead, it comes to -1.42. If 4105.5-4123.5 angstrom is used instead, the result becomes -1.37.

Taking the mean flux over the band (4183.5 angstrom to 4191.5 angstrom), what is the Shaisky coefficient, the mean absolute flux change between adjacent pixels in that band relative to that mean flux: 0.037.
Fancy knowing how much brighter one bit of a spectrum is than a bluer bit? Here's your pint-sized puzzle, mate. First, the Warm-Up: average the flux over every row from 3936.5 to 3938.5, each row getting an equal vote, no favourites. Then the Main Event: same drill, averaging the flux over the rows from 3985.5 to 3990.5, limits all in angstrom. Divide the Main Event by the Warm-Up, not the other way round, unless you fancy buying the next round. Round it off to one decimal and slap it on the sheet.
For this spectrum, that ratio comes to 1.2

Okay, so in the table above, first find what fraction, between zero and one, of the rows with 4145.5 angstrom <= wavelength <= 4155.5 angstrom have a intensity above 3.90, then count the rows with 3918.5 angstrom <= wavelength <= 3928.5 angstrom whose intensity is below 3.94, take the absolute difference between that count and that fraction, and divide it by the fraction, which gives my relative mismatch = 15.7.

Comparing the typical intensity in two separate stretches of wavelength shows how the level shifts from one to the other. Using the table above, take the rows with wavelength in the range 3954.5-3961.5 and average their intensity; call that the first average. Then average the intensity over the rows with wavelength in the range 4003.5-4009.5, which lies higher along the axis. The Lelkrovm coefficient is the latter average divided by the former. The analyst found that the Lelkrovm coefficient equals 1.18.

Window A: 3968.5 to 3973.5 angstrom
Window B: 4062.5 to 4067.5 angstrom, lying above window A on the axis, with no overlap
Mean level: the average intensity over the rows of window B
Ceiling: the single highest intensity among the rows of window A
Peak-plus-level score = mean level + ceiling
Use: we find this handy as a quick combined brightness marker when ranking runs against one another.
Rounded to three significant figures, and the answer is 6.04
